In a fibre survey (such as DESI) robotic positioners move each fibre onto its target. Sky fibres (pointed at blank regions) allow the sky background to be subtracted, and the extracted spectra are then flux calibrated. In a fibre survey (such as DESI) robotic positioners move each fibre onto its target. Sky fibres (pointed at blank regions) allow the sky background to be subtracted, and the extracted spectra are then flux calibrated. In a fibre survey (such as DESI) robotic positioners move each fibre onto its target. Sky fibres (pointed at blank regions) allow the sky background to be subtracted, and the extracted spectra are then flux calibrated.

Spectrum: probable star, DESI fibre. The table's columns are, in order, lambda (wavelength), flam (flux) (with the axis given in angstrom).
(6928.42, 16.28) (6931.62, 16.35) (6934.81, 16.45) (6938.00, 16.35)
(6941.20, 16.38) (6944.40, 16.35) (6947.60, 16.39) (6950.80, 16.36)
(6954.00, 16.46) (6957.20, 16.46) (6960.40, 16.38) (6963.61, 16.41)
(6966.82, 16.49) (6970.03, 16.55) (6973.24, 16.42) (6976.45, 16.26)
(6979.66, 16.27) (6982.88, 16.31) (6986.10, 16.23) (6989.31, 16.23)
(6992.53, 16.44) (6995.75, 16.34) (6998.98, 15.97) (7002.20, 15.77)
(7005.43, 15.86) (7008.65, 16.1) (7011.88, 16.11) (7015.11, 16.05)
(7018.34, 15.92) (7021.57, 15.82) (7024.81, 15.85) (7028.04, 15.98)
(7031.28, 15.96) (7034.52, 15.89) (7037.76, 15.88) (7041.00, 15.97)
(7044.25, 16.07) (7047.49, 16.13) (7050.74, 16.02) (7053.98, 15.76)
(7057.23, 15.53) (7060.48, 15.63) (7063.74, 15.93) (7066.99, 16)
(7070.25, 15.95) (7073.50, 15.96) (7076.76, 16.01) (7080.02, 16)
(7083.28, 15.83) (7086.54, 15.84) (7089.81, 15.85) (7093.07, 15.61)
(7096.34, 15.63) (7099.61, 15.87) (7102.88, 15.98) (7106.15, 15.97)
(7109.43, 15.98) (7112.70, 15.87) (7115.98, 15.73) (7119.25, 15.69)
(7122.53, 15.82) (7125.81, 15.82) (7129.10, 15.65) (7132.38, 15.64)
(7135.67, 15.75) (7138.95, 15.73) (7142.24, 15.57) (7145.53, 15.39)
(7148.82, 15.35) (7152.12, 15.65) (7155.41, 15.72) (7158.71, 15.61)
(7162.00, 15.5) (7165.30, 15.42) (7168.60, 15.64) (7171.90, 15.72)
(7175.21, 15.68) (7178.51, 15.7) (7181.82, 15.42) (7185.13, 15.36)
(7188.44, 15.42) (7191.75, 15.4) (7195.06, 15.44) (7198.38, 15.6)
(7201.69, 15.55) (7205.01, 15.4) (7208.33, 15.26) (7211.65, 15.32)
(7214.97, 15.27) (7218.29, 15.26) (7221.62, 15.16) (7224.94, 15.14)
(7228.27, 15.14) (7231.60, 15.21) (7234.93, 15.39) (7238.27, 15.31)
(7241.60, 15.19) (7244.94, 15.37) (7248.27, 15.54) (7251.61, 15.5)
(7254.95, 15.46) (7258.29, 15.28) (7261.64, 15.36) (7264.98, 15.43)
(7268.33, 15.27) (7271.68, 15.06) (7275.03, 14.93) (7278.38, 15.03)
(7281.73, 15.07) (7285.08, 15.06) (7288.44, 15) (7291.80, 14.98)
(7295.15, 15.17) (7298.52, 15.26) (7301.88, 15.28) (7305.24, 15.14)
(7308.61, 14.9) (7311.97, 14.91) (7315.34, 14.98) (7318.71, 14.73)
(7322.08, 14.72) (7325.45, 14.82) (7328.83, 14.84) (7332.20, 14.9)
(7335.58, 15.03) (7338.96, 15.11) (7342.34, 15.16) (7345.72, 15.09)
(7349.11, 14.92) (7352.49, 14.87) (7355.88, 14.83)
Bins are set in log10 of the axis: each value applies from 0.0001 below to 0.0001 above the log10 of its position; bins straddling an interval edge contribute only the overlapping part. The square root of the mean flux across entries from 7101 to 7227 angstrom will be 3.95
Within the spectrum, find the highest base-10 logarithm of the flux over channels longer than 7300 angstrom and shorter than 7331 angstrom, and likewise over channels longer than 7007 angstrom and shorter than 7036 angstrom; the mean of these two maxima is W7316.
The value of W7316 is 1.20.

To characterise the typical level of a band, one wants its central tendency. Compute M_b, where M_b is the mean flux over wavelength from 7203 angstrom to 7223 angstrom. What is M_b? 15.3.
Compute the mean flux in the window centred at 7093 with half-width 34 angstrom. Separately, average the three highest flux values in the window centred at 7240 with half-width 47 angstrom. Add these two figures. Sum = 31.4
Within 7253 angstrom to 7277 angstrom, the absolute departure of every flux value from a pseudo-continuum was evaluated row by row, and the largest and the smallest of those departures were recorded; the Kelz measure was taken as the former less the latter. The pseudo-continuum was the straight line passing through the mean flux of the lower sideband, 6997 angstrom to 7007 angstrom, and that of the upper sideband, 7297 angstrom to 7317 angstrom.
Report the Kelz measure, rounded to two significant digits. 0.17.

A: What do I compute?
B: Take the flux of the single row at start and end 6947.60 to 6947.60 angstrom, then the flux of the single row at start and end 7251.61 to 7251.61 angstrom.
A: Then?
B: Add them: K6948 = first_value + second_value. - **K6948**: 31.9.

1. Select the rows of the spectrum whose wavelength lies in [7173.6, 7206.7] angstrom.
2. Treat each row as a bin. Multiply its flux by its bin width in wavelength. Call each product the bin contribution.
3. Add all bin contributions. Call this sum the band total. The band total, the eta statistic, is 513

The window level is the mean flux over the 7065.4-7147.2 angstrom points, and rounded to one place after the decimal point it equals 15.8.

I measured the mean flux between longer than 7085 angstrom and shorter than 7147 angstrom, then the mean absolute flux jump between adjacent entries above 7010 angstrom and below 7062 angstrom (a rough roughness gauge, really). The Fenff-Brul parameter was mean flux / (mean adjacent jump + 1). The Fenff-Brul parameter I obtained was 14.3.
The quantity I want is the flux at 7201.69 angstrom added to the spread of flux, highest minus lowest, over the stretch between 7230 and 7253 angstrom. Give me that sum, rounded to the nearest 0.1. 15.9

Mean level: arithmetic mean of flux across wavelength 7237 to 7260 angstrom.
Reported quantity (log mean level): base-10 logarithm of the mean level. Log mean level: 1.19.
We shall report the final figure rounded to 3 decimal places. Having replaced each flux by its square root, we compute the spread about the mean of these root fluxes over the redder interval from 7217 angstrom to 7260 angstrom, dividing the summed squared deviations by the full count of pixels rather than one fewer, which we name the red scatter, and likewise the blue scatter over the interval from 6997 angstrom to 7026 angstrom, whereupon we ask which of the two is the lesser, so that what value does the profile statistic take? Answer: 0.015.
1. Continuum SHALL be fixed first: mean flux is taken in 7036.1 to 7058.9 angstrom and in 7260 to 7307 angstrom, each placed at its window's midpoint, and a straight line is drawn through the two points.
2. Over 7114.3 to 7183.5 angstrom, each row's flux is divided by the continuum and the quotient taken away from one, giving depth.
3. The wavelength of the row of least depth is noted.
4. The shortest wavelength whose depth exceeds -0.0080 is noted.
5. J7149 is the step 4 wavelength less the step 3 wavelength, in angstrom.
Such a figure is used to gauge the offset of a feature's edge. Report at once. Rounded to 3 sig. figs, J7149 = -62.5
